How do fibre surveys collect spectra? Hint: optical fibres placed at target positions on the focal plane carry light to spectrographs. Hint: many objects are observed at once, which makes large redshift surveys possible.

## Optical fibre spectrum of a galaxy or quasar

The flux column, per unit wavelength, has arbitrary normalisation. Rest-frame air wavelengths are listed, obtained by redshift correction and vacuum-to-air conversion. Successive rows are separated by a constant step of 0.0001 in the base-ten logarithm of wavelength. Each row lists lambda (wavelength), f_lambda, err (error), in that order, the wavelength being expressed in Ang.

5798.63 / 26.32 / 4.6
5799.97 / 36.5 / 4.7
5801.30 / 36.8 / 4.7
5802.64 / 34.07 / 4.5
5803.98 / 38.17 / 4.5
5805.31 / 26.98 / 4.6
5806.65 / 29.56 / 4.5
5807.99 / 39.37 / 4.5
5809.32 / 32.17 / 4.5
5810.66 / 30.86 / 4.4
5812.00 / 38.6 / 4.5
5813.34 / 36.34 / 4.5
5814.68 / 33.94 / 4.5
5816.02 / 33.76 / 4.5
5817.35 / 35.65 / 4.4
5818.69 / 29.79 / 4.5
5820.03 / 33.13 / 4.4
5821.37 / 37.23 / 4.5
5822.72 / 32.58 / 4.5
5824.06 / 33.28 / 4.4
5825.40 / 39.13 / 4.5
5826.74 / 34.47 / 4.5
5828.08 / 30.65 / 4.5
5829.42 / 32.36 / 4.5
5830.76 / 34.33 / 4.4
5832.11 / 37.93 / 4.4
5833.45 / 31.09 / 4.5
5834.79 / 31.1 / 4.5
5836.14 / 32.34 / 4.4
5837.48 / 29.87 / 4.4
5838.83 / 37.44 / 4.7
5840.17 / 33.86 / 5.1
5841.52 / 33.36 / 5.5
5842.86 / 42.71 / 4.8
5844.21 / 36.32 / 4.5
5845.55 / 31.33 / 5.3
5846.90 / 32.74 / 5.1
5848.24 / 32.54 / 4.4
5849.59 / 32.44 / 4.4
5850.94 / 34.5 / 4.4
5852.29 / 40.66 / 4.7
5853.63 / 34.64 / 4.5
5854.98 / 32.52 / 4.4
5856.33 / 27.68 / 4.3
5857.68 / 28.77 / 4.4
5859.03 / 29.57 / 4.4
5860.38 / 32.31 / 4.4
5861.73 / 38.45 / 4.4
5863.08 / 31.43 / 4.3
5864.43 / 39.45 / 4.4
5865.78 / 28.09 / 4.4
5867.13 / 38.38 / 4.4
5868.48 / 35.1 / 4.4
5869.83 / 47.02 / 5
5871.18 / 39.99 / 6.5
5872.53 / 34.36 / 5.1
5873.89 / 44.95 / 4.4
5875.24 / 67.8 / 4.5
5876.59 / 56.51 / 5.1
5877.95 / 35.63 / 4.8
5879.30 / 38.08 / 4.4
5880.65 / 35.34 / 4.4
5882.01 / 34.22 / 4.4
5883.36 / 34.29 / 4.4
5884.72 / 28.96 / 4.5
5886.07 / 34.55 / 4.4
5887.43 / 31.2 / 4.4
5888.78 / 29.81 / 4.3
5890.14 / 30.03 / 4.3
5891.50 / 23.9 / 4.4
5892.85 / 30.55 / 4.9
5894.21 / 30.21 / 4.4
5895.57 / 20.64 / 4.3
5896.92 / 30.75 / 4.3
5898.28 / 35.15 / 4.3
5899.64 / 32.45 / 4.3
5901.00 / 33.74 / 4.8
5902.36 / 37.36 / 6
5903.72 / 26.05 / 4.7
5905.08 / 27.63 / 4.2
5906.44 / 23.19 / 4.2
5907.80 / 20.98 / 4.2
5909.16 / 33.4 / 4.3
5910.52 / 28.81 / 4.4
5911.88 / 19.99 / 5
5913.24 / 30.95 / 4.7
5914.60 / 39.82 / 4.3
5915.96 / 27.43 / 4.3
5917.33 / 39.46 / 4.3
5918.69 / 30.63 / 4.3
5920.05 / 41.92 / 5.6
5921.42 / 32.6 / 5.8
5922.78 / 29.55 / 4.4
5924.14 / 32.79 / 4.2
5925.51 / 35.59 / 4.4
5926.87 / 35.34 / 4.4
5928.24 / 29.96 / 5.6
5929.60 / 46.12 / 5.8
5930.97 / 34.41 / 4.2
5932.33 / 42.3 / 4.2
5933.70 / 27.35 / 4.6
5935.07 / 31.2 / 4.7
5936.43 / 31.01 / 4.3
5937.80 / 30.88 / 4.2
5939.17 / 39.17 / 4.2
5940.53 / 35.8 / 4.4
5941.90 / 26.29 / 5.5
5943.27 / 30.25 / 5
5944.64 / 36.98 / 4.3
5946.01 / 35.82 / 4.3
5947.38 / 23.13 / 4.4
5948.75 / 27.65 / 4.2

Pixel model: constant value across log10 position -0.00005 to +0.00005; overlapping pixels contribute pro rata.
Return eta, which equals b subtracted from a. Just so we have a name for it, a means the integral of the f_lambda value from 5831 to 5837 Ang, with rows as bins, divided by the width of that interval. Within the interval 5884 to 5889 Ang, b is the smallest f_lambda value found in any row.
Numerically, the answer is 4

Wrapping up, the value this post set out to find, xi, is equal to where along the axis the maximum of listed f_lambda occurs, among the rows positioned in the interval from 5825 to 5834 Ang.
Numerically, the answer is 5825.40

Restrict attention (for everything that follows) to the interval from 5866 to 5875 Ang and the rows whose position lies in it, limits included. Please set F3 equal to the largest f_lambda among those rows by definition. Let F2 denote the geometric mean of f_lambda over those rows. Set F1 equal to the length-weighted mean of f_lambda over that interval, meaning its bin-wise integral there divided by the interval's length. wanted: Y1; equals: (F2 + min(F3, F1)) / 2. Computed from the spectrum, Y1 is 40.2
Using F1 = 40.7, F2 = 39.7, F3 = 47.02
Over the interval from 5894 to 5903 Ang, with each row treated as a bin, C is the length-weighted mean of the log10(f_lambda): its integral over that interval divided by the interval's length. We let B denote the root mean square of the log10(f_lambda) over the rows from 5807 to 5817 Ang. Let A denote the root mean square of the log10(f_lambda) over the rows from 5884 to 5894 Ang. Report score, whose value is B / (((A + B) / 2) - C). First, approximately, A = 1.47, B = 1.54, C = 1.49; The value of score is 92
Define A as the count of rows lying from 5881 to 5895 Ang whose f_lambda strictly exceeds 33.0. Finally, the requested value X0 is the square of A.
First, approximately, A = 3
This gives 9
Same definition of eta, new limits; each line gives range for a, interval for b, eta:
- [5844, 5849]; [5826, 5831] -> 2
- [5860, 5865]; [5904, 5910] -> 15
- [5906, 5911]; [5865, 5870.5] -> -1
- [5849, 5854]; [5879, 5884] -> 1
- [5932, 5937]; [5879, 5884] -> -2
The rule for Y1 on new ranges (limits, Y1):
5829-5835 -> 33.4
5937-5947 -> 33.3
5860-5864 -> 34.2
